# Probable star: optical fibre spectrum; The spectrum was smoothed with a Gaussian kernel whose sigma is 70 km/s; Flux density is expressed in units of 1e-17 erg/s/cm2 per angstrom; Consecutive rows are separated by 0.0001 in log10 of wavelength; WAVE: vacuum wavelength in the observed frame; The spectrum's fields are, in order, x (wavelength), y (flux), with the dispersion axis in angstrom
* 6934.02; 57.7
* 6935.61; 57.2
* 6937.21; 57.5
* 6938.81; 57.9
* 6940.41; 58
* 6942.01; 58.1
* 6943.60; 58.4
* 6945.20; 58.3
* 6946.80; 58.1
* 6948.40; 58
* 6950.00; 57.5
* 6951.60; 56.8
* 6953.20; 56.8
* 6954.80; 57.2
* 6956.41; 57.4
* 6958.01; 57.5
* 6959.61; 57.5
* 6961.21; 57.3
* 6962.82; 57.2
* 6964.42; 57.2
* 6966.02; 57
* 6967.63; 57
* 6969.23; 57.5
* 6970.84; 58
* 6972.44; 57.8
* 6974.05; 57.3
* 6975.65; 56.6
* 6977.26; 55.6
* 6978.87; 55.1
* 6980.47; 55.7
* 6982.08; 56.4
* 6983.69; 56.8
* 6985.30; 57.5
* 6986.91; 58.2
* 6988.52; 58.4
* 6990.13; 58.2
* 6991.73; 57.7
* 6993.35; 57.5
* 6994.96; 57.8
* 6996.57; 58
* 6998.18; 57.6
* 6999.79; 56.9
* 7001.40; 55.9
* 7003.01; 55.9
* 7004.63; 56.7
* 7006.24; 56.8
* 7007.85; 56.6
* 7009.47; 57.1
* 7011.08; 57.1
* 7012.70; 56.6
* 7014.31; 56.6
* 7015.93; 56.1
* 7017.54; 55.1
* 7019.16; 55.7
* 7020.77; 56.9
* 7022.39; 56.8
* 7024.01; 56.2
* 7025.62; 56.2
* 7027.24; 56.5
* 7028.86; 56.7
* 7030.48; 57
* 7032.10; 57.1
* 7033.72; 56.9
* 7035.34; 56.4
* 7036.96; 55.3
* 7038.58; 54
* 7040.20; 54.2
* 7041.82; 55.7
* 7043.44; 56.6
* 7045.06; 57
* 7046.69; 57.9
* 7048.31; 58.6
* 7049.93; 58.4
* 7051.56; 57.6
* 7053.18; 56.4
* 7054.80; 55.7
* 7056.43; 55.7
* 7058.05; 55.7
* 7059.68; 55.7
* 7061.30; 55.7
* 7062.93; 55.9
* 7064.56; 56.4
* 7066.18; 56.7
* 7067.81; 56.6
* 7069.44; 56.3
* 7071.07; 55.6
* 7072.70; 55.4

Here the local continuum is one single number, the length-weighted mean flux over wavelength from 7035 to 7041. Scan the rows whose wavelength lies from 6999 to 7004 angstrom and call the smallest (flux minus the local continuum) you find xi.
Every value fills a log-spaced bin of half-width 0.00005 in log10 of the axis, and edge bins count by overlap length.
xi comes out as 1.0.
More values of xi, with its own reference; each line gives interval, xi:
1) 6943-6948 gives 3.2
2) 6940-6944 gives 3.1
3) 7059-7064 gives 0.8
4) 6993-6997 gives 2.6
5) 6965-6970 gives 2.1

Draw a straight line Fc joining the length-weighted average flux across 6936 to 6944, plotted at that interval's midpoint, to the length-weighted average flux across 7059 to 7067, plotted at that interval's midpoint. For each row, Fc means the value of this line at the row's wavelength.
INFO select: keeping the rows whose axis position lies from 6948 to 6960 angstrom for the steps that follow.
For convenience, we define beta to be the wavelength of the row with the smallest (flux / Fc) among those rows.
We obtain 6951.60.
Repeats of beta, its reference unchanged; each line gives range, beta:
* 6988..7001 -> 6999.79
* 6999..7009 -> 7001.40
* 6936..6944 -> 6937.21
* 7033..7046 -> 7038.58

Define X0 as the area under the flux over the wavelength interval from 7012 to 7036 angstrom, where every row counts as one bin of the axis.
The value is 1355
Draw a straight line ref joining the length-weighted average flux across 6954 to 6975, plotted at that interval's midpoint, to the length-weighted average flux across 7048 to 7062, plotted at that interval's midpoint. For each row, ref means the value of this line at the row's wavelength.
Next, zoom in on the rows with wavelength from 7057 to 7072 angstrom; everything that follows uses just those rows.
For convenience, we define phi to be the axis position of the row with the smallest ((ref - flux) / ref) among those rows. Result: 7066.18 angstrom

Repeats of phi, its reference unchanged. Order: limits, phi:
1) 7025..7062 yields 7048.31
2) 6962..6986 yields 6970.84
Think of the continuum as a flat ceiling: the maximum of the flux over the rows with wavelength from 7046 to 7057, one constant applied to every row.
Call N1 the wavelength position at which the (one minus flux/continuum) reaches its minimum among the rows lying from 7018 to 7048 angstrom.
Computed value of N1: 7046.69 angstrom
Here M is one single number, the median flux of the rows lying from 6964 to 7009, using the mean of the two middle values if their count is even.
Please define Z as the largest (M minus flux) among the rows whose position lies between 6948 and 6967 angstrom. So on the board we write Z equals 0.3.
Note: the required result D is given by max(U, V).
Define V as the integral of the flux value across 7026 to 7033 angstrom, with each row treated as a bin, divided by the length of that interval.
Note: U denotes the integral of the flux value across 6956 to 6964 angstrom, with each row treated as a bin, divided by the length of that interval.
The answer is 57.40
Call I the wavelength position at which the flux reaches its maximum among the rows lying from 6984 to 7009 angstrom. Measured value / 6988.52 angstrom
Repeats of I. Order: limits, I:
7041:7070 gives 7048.31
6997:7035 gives 6998.18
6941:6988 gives 6943.60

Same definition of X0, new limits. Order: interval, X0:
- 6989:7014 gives 1428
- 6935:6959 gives 1383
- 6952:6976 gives 1375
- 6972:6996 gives 1370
